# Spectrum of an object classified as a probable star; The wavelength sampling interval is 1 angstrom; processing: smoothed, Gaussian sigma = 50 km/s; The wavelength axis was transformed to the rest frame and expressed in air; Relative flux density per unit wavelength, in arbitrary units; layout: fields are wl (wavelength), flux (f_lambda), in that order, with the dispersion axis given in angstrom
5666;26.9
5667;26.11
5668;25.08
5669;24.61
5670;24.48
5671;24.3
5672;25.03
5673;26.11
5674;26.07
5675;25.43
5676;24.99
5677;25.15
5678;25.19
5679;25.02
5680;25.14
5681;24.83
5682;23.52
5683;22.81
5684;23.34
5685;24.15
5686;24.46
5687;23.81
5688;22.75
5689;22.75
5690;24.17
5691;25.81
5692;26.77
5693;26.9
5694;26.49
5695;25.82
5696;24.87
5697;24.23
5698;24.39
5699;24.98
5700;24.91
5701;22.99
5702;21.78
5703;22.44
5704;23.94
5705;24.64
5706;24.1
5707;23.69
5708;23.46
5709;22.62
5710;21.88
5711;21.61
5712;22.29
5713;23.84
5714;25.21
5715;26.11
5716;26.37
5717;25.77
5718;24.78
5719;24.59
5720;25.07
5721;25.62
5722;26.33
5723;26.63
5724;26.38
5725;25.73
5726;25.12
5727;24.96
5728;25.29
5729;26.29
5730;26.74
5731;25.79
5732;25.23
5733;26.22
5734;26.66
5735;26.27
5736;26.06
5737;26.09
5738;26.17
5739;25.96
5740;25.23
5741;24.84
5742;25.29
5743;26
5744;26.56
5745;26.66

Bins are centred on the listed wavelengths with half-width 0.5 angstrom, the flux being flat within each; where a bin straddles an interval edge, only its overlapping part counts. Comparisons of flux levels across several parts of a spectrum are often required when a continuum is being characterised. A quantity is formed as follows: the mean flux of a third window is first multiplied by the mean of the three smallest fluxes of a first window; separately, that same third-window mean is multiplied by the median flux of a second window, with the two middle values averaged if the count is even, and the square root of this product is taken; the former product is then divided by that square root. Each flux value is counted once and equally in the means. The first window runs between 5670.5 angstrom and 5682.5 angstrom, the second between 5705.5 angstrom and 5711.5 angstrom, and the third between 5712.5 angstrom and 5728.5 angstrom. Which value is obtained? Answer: 25.5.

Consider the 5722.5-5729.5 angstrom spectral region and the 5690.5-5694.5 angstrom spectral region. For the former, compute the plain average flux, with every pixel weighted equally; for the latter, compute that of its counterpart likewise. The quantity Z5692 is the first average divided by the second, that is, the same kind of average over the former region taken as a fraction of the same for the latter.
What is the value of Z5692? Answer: 0.97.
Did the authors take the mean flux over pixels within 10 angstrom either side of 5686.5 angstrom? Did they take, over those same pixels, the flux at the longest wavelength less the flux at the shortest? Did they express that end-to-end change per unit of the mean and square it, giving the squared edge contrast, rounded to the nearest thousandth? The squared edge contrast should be 0.000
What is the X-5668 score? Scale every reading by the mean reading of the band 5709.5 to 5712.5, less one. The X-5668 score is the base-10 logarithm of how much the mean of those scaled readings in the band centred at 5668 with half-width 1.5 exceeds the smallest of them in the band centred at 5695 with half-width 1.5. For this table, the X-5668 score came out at -1.7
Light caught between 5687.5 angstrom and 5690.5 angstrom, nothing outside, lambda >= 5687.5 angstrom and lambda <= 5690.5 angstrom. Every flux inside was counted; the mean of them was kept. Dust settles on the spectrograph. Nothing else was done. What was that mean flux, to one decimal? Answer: 23.2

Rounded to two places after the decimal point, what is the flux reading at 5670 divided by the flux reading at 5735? 0.93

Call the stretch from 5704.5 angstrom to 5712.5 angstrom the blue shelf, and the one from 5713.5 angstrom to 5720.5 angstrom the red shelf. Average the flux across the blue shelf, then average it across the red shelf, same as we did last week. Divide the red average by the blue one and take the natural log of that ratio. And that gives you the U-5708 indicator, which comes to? 0.10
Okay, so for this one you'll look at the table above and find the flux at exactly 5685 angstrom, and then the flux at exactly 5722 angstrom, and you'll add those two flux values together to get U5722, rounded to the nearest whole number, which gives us 50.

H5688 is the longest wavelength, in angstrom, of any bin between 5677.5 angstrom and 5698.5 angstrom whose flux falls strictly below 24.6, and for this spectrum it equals 5698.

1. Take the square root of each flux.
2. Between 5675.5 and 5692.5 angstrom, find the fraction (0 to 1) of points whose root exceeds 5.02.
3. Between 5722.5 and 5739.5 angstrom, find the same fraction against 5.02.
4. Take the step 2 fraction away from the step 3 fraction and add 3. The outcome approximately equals 3.8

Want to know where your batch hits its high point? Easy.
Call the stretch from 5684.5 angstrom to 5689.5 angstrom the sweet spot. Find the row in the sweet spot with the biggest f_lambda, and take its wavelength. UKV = 5686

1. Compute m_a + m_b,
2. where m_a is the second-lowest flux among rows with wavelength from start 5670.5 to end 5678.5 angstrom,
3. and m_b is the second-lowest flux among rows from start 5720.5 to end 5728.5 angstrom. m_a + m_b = 50.1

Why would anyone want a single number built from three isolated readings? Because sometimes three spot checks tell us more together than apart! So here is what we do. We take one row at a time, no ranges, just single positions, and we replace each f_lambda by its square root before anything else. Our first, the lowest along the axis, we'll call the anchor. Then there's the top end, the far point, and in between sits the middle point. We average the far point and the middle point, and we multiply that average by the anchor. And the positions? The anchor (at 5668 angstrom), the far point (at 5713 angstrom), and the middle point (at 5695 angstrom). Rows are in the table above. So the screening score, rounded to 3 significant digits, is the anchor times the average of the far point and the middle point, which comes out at 24.9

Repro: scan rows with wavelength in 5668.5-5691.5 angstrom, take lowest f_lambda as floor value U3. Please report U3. 22.75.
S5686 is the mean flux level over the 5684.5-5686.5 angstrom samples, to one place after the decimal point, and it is 24.3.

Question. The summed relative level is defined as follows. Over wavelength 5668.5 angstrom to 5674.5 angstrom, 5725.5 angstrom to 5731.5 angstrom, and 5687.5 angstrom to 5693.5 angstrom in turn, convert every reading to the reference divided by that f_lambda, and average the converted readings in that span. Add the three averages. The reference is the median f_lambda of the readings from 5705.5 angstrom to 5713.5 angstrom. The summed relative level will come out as 2.75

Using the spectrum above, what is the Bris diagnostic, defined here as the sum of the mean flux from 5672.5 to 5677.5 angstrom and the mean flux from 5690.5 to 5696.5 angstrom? 51.7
